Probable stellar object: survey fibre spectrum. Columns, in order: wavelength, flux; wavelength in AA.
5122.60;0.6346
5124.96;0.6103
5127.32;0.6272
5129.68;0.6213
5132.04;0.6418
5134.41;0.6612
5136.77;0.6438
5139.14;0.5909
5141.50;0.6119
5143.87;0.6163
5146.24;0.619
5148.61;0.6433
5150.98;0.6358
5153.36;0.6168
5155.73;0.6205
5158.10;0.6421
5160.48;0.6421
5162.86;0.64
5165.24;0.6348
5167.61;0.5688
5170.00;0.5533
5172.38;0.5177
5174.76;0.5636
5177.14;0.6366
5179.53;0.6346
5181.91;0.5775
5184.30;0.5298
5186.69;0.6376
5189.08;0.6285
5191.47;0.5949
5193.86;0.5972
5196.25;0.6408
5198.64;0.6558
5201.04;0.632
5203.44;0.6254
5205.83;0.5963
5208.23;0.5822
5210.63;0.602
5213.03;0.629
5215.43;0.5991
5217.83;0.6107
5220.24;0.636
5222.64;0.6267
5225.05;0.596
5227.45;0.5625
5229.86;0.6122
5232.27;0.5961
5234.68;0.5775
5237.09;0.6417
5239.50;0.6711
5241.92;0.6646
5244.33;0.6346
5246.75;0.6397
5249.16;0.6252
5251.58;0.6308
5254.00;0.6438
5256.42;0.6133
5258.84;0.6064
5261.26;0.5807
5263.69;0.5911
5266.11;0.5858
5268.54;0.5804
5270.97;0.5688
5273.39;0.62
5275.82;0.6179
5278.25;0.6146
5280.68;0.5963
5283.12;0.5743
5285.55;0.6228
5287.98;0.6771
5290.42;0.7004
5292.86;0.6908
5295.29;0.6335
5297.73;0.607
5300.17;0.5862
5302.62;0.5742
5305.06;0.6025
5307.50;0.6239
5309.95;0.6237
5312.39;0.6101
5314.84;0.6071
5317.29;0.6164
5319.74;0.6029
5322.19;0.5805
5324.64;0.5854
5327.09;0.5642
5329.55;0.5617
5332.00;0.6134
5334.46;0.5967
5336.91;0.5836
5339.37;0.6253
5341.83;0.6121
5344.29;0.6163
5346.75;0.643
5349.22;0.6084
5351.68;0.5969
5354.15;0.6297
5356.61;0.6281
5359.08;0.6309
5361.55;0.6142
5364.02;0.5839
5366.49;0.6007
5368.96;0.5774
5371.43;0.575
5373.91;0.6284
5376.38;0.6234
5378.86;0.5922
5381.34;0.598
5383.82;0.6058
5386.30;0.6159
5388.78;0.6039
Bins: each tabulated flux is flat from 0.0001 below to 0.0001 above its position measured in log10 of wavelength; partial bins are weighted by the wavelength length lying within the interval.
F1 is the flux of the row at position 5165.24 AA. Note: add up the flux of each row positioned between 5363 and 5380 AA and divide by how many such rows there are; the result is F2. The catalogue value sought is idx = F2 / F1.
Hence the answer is 0.94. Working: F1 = 0.6348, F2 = 0.597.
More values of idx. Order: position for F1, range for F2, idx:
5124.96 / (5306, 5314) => 1.01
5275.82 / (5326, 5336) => 0.95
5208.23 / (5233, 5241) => 1.08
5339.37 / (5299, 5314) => 0.97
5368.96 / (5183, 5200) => 1.06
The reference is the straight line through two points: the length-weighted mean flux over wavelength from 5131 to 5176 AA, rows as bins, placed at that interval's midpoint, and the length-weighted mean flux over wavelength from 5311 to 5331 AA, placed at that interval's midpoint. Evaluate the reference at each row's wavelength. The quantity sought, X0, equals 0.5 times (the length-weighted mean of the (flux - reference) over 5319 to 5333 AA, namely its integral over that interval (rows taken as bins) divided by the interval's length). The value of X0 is -0.004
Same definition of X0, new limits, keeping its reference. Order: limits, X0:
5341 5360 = 0.016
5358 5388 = 0.009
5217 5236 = -0.001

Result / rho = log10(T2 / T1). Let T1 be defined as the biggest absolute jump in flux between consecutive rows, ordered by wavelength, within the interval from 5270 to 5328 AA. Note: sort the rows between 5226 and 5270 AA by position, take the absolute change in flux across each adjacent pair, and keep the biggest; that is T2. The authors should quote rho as 0.05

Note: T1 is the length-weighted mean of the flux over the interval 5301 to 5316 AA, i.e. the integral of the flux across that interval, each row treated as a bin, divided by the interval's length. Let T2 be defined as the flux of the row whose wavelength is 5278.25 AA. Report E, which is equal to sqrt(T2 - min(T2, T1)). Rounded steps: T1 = 0.606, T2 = 0.6146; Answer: 0.09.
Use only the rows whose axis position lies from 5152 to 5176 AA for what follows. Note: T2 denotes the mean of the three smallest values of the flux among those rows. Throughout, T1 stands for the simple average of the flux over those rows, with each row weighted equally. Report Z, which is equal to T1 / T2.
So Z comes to 1.10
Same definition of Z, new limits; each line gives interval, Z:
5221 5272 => 1.07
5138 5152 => 1.02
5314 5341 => 1.04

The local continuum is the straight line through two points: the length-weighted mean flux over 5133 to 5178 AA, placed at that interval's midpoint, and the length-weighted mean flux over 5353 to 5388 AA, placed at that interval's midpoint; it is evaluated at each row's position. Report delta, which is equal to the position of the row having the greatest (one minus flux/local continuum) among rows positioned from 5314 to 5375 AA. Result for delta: 5329.55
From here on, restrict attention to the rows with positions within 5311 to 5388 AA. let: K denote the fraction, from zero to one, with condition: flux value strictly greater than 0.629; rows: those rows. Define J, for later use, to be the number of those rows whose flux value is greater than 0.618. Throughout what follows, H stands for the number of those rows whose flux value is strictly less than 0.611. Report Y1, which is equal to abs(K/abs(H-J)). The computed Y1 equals 0.009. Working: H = 18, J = 7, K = 0.10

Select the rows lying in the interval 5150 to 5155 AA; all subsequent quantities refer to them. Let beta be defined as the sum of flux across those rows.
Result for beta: 1.25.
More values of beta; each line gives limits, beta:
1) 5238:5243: 1.34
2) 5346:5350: 1.25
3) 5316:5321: 1.22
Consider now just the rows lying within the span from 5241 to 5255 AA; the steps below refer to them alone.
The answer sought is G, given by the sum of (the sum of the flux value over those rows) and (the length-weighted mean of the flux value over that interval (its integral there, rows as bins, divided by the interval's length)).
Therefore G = 4.5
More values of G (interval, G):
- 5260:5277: 4.7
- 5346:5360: 4.4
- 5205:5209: 1.8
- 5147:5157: 3.1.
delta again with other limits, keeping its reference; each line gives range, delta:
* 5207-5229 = 5227.45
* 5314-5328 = 5327.09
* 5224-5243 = 5227.45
